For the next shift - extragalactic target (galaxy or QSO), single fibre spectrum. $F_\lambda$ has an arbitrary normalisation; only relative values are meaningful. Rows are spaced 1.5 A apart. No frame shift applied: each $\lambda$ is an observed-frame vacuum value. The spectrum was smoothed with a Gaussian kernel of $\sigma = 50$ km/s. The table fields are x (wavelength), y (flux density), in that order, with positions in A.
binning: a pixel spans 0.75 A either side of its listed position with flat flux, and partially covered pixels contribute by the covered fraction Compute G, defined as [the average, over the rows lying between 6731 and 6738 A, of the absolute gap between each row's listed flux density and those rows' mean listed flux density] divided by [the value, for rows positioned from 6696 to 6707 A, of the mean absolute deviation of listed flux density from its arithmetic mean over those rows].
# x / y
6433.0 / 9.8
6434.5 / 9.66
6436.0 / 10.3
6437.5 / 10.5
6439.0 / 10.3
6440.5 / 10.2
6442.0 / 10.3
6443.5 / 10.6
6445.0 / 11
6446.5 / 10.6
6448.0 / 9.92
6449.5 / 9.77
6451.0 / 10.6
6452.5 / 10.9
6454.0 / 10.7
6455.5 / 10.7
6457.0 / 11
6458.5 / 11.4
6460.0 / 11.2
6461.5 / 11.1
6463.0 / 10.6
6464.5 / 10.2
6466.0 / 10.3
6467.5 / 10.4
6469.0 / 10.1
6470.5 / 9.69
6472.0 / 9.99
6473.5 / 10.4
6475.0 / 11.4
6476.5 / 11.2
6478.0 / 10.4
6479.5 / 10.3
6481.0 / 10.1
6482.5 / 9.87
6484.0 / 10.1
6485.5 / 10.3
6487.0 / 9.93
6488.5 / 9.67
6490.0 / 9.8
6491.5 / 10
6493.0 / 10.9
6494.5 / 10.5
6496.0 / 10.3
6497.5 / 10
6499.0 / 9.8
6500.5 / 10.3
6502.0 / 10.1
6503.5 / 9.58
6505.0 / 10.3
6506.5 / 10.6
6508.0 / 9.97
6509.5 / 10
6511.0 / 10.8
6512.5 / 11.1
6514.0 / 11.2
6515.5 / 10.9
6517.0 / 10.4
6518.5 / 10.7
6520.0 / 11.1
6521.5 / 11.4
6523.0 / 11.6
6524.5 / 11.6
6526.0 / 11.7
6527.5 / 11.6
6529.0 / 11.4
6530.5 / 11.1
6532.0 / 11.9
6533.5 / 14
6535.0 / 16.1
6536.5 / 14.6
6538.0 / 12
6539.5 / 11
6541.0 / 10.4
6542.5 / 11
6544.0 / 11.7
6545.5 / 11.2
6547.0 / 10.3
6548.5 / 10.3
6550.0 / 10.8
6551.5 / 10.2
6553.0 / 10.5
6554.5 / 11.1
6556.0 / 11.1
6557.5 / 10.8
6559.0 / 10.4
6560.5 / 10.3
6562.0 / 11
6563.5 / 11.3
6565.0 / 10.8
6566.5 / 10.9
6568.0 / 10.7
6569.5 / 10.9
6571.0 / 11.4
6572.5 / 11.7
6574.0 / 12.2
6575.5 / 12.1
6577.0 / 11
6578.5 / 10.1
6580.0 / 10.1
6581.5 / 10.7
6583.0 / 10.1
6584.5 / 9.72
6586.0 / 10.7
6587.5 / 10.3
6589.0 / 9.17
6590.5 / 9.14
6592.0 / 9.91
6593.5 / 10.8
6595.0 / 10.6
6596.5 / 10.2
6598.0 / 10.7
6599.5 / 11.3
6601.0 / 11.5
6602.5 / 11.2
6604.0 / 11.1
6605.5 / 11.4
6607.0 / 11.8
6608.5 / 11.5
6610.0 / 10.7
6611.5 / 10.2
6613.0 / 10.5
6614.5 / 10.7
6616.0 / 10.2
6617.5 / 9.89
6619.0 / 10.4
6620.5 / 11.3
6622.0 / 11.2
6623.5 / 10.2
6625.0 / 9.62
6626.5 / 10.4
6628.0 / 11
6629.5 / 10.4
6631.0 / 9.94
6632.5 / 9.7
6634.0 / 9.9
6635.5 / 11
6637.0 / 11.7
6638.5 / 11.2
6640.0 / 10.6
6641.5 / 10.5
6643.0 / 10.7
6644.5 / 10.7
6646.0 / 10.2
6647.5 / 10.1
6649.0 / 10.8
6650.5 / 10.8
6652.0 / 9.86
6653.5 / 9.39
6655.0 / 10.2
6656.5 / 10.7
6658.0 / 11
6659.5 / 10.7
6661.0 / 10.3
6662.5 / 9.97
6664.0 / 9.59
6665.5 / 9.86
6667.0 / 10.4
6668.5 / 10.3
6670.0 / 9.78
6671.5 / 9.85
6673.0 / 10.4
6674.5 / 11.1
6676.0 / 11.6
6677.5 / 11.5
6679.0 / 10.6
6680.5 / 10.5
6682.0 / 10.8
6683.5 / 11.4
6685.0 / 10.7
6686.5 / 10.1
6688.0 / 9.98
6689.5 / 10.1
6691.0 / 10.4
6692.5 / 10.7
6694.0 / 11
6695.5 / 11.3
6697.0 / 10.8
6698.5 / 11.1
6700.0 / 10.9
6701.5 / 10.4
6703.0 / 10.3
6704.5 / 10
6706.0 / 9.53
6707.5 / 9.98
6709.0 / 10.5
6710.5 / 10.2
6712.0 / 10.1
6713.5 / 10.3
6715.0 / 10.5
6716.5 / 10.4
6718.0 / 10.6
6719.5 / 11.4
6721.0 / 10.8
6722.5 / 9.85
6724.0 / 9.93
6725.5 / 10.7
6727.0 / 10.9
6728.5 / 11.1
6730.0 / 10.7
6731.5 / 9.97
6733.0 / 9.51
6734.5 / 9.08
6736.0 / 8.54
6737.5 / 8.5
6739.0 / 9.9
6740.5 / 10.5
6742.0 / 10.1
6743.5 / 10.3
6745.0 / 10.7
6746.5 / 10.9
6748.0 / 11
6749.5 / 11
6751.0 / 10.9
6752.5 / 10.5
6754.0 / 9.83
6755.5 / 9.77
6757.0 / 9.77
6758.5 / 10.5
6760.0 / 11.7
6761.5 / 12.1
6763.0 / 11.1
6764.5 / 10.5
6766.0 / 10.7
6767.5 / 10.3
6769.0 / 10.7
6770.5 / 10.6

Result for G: 1.2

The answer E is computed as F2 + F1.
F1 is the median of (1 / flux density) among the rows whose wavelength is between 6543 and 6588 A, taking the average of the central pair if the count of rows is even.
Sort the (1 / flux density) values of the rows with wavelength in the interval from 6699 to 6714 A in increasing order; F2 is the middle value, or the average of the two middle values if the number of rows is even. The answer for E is 0.190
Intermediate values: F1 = 0.0926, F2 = 0.0976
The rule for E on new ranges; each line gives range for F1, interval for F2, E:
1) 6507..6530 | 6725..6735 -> 0.184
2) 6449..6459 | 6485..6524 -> 0.191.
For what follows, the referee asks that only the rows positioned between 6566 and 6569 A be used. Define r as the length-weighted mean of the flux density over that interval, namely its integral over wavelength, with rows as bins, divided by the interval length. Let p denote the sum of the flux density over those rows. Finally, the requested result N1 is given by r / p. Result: 0.5000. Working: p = 21.6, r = 10.8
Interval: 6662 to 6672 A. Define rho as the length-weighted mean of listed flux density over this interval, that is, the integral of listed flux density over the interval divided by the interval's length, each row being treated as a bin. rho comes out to 10.0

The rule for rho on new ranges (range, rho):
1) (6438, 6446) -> 10.5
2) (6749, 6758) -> 10.3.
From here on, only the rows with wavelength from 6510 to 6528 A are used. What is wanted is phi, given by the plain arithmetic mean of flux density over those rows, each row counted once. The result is 11.2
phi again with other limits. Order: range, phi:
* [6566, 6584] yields 11.0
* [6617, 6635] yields 10.3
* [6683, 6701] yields 10.7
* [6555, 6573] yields 10.9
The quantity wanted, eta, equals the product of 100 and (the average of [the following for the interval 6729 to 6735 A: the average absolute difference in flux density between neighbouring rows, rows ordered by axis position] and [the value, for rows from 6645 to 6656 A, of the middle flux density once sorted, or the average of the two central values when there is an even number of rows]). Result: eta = 537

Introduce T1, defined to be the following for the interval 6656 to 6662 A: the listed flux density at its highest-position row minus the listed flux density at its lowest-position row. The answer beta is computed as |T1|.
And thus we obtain 0.4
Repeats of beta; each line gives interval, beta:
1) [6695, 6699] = 0.2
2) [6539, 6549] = 0.7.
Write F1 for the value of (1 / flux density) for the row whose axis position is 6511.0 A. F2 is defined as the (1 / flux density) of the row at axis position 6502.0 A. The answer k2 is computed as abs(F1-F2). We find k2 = 0.006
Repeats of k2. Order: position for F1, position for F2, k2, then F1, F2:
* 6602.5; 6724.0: 0.011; 0.0893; 0.101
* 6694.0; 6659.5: 0.003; 0.0909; 0.093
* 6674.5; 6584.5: 0.013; 0.0901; 0.103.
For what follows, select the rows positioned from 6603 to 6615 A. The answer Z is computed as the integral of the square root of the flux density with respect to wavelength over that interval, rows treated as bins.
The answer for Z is 39.8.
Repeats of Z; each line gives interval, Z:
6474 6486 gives 38.8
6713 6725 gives 38.8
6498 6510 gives 38.1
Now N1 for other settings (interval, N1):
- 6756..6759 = 0.4970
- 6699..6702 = 0.5027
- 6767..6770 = 0.5012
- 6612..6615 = 0.4980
